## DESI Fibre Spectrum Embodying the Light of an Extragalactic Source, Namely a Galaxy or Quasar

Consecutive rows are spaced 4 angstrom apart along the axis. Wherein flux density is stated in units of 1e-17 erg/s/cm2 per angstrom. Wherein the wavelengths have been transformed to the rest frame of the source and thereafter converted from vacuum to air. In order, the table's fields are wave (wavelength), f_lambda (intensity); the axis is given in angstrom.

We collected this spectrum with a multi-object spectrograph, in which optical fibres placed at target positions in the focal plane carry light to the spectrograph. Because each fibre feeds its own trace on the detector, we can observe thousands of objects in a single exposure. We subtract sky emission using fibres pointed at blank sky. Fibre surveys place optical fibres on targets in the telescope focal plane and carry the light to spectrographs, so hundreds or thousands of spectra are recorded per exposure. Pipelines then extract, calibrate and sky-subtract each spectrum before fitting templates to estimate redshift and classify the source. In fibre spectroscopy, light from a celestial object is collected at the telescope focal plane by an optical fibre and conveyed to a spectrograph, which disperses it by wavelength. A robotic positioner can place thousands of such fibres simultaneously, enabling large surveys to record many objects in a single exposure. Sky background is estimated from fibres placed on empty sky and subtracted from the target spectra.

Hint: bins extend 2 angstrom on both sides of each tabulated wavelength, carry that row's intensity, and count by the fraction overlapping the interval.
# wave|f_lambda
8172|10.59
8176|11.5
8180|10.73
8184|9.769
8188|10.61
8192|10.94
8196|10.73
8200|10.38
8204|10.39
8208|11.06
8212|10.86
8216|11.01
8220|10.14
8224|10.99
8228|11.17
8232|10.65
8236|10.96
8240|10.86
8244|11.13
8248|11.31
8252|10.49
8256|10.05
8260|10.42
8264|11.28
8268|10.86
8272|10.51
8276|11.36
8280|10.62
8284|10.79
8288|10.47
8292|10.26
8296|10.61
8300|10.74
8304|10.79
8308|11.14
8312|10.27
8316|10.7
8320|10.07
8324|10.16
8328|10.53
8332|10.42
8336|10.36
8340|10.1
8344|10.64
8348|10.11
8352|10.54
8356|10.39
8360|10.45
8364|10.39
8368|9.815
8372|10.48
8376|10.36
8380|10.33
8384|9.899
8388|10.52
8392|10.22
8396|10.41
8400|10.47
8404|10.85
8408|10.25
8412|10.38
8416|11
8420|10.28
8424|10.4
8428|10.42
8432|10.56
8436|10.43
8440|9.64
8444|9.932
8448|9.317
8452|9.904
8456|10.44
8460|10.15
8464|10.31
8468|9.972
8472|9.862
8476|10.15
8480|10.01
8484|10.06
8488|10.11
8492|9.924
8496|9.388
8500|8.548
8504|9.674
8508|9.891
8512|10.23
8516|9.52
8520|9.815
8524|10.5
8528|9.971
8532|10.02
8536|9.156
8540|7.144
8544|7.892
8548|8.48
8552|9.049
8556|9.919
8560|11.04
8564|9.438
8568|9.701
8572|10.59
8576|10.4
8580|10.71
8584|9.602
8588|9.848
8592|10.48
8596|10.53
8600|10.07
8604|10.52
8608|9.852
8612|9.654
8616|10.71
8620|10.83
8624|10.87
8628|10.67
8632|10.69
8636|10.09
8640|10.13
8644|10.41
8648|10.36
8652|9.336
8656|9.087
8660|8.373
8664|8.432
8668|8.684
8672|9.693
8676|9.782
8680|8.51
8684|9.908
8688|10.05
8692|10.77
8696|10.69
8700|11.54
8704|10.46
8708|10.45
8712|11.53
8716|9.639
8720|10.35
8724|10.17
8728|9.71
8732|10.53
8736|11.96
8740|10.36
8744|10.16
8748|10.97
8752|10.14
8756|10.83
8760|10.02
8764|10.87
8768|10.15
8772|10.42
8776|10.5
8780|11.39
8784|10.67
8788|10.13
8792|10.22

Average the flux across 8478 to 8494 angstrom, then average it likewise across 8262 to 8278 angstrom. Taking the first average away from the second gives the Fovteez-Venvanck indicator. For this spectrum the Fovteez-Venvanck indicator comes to 1.0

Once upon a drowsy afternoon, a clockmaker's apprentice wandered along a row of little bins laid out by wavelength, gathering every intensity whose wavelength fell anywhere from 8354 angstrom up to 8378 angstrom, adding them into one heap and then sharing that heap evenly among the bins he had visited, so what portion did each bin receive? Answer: 10.3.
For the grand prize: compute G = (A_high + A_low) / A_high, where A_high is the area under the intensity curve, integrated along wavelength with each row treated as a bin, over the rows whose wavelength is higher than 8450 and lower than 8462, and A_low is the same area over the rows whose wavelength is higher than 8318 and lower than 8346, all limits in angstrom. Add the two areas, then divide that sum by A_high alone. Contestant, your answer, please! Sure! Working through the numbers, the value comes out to 3.4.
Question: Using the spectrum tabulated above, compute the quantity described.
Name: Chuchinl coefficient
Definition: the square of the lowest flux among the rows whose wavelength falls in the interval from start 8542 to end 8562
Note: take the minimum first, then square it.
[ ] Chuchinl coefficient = 62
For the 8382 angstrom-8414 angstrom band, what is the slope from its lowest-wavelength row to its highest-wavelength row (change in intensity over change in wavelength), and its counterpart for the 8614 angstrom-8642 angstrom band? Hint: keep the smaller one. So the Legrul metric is -0.024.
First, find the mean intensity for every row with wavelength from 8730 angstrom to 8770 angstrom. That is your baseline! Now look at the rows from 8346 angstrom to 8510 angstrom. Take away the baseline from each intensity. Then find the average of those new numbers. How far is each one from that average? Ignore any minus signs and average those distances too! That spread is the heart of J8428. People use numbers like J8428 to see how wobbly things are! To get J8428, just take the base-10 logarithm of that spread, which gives -0.50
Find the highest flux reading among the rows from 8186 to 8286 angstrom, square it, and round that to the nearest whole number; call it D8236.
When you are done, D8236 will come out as 129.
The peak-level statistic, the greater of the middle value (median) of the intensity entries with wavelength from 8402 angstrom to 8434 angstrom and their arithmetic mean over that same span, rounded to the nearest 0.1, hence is 10.5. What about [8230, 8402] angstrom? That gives 10.5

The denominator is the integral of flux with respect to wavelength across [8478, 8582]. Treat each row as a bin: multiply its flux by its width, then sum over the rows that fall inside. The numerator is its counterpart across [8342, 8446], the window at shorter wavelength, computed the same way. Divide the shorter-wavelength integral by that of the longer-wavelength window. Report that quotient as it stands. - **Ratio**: 1.07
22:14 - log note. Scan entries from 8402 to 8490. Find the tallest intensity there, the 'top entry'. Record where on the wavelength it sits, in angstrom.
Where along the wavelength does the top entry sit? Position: 8416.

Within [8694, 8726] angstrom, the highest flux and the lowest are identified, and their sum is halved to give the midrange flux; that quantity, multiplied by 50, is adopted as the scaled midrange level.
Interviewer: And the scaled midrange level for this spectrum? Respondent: 529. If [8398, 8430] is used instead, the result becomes 531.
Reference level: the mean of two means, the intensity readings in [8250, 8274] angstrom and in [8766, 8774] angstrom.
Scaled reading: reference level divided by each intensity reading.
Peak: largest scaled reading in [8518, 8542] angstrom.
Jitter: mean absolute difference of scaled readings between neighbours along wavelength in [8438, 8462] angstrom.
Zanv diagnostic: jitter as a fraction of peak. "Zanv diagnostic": 0.034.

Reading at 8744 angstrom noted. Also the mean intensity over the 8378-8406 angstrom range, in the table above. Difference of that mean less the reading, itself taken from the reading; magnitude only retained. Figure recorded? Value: 9.9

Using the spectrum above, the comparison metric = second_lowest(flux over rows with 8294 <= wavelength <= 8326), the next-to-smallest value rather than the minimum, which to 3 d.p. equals 10.160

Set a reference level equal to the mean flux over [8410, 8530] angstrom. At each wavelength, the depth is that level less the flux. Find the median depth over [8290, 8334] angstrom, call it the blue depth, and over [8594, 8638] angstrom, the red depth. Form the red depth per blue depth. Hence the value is 1.0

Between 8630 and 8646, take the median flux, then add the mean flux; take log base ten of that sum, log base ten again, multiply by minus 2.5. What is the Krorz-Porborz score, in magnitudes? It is -0.296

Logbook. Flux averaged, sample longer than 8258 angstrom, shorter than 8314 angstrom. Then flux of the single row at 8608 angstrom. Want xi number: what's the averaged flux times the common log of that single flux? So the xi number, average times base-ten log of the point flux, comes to 10.65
